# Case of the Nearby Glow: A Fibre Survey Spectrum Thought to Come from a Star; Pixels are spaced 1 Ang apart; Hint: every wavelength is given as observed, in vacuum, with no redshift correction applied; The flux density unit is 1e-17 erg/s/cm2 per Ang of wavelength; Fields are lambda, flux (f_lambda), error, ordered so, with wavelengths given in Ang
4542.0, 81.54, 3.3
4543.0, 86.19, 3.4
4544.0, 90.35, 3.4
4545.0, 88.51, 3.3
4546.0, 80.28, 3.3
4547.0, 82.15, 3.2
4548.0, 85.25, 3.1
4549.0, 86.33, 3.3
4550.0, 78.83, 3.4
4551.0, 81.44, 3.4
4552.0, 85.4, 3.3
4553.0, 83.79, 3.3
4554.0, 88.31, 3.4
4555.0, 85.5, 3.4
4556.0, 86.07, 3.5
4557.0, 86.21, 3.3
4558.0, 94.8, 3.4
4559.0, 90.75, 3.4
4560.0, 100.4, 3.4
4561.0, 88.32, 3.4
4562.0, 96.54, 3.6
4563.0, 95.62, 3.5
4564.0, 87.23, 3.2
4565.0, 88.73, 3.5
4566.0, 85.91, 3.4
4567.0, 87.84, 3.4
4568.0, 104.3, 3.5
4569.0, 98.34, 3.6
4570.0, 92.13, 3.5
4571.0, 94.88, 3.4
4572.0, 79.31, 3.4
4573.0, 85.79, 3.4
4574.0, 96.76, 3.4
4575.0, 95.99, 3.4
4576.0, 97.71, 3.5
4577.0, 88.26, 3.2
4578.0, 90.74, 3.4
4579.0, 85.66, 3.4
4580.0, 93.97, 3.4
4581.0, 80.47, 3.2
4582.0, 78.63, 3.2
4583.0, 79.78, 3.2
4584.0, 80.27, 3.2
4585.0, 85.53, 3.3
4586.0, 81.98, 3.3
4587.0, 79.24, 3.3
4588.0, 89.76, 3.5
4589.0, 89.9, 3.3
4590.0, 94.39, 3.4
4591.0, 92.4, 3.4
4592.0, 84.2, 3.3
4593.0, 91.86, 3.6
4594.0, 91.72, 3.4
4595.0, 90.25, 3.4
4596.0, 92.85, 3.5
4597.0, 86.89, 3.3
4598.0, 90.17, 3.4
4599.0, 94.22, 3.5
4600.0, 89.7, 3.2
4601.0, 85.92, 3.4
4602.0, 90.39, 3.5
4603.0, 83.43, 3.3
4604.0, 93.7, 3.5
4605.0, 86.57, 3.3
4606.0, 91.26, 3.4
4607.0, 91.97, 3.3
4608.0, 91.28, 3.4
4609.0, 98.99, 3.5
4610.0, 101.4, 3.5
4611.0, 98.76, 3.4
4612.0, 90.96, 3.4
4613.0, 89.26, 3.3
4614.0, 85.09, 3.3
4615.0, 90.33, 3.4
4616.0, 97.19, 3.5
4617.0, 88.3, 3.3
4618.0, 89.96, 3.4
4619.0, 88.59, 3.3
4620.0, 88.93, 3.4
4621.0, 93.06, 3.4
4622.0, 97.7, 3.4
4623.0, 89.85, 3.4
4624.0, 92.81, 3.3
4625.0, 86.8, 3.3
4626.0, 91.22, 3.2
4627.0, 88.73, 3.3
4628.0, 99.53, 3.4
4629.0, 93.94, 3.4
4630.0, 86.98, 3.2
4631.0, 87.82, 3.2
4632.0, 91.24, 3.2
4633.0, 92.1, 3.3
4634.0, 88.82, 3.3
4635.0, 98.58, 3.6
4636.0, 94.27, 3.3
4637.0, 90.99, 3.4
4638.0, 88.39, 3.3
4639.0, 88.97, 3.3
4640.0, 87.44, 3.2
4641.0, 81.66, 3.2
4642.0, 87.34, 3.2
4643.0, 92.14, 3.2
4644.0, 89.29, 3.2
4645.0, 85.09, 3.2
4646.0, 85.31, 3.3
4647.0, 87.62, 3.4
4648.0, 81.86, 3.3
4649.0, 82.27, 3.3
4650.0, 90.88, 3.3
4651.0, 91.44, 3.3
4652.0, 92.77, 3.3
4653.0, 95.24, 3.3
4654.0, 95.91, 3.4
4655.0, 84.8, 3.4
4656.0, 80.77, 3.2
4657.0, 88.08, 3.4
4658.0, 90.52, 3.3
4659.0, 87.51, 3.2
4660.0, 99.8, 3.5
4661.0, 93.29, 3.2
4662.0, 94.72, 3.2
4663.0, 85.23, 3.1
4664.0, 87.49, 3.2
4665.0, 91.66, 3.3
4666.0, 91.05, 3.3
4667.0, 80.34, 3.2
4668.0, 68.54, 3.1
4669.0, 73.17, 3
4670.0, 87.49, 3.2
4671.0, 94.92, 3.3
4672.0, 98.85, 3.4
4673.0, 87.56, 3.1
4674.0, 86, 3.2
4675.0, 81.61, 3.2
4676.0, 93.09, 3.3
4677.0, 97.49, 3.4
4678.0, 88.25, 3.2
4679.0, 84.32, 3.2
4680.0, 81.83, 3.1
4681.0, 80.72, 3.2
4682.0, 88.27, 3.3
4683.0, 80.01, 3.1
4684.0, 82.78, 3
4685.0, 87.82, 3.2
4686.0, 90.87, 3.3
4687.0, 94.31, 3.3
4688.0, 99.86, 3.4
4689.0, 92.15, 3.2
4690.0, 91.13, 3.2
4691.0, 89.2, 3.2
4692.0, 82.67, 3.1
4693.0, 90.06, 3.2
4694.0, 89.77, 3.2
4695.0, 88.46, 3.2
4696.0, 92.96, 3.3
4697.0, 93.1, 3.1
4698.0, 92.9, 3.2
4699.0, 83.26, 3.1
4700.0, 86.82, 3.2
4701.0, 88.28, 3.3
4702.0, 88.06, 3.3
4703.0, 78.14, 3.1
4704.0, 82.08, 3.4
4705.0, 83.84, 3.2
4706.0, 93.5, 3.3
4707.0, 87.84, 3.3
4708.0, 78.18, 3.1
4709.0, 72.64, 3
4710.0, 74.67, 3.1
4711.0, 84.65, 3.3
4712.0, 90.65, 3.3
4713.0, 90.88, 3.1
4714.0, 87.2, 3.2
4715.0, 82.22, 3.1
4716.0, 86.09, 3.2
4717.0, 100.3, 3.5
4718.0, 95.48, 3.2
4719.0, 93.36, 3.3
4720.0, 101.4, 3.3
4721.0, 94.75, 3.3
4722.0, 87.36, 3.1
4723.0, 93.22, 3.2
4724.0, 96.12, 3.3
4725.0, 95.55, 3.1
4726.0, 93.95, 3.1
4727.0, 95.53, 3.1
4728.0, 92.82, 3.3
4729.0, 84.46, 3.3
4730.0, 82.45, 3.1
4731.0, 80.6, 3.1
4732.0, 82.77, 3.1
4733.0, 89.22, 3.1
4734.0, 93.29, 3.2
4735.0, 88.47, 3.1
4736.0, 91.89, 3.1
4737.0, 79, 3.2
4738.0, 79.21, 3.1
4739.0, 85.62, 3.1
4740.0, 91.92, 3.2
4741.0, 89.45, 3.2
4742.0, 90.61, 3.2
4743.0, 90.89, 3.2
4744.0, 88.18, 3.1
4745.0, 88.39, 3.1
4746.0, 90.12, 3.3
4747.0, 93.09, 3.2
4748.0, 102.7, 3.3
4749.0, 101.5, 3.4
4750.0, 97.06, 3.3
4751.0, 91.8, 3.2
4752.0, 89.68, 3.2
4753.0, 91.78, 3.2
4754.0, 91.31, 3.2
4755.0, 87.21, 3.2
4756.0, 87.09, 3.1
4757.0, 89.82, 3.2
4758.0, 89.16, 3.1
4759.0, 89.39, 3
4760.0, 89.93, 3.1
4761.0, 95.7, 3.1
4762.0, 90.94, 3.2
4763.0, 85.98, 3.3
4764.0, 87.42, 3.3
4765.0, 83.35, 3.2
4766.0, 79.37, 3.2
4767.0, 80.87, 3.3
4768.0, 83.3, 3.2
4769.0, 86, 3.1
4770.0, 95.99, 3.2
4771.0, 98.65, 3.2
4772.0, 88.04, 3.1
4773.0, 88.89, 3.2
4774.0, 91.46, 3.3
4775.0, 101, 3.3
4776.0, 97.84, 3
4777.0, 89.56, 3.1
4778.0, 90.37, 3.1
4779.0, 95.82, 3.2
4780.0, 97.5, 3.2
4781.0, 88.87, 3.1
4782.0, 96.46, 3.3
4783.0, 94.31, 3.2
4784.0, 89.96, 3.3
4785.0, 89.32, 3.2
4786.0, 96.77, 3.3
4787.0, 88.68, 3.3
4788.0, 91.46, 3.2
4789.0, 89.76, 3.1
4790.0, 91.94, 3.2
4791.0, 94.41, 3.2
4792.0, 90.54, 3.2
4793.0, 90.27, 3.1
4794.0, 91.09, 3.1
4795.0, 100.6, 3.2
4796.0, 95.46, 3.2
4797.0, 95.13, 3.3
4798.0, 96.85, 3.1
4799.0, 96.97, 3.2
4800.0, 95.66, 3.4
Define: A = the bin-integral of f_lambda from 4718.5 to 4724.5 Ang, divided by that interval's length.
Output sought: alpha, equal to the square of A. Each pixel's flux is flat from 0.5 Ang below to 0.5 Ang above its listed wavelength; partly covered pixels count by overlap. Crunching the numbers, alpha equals 8905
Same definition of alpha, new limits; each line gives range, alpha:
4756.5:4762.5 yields 8249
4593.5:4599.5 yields 8284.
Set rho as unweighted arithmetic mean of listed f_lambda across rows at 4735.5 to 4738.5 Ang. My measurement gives 83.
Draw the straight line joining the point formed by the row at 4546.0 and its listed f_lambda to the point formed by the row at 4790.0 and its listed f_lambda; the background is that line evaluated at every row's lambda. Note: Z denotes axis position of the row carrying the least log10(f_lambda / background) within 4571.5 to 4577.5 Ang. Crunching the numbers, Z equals 4572.0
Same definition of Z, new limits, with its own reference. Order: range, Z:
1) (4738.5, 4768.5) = 4766.0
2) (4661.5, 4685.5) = 4668.0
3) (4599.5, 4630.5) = 4603.0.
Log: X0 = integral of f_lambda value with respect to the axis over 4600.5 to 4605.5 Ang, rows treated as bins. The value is 440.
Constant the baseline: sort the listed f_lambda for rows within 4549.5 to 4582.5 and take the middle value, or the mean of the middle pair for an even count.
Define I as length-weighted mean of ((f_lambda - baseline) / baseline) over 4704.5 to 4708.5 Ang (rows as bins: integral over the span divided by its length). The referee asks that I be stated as -0.028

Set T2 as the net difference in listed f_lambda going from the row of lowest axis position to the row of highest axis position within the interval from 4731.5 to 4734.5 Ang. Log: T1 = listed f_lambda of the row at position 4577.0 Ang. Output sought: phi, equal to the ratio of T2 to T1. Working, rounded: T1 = 88.26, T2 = 10.5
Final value 0.12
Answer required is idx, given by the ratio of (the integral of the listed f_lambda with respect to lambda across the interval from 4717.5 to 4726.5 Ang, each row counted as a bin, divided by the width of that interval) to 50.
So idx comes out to 1.89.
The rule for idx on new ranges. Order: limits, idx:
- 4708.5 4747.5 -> 1.78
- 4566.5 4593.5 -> 1.78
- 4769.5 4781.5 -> 1.87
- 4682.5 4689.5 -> 1.79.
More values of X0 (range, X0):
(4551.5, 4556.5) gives 429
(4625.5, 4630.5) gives 460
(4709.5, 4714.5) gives 428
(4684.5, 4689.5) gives 465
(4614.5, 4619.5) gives 454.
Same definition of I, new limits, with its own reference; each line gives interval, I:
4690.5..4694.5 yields -0.004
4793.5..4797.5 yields 0.082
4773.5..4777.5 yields 0.075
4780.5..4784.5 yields 0.046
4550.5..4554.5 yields -0.040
